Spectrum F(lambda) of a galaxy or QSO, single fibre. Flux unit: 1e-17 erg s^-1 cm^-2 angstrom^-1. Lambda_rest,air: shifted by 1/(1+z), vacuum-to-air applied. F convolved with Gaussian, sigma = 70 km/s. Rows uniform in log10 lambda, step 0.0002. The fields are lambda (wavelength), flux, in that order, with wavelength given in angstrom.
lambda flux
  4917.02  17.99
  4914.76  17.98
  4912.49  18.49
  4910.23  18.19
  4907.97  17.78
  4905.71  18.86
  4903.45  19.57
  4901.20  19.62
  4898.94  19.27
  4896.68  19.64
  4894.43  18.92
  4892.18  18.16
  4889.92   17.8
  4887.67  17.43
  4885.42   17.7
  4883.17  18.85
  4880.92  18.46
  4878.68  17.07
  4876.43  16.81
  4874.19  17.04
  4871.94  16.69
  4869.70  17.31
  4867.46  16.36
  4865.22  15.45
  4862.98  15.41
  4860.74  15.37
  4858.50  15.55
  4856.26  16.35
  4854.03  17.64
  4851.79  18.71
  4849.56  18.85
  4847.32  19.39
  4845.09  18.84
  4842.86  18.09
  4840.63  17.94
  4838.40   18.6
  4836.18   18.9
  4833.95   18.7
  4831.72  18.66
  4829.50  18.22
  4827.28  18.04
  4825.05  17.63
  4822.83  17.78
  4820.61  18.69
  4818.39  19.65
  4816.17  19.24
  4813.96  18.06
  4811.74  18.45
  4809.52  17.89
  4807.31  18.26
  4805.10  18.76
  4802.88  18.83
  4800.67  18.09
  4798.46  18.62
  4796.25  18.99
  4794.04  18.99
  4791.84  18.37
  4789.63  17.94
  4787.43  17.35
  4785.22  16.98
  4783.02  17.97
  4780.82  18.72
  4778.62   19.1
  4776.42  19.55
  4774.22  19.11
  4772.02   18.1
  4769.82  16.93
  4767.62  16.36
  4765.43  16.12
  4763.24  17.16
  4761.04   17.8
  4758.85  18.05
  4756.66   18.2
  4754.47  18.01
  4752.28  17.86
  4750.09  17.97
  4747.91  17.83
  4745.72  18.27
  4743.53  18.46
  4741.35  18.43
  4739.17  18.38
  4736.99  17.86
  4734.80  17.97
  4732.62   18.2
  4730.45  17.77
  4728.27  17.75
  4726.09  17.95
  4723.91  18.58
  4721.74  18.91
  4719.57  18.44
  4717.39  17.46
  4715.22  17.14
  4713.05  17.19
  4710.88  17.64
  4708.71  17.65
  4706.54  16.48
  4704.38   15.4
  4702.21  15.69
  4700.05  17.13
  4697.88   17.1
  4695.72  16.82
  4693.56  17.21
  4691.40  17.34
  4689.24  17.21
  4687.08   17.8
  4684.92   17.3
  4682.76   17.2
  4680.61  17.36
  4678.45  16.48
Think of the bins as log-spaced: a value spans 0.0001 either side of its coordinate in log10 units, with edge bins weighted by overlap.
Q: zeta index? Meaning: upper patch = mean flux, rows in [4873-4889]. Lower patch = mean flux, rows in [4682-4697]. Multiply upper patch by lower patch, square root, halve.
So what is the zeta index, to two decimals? 8.72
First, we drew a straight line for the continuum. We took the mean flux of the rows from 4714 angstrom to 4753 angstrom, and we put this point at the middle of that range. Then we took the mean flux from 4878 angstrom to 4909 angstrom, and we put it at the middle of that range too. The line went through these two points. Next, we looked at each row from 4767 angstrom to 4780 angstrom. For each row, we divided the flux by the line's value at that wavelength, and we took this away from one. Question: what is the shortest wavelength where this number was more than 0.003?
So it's 4767.62 angstrom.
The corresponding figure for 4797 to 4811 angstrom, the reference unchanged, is 4800.67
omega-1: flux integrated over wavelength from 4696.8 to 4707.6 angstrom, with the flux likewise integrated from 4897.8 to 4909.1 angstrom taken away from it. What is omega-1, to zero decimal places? -38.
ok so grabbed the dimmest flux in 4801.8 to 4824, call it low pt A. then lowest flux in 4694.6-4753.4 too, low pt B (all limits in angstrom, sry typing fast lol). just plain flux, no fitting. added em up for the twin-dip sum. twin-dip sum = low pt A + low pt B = 33.2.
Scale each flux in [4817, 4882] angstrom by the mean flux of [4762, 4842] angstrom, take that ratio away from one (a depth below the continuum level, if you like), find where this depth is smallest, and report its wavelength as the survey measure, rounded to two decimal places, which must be 4818.39 angstrom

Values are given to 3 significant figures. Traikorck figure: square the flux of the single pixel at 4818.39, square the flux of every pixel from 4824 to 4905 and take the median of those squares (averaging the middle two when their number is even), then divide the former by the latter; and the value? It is 1.18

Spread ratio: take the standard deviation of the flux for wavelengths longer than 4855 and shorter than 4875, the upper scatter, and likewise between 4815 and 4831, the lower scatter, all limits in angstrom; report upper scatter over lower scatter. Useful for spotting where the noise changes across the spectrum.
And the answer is 1.0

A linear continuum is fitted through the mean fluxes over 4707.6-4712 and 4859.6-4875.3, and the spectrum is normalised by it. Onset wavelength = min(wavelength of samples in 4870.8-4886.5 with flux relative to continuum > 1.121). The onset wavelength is 4880.92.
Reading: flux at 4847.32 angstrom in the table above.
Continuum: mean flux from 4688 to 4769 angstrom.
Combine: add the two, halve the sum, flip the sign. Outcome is -18.5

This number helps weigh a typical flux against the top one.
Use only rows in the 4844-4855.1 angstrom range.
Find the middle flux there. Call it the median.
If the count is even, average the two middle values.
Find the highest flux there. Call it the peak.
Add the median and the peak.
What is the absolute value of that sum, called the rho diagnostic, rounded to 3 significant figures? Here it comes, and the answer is 38.2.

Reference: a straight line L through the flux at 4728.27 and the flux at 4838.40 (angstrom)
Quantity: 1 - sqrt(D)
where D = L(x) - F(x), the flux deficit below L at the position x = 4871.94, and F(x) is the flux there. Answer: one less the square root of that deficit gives -0.5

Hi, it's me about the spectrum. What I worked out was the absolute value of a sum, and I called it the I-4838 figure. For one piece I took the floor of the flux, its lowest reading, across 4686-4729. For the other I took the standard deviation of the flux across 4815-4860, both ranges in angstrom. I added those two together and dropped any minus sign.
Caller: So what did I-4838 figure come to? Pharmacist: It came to 16.4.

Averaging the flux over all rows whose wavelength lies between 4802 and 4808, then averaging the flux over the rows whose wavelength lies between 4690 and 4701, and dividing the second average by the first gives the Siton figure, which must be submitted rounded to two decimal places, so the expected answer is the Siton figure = 0.92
